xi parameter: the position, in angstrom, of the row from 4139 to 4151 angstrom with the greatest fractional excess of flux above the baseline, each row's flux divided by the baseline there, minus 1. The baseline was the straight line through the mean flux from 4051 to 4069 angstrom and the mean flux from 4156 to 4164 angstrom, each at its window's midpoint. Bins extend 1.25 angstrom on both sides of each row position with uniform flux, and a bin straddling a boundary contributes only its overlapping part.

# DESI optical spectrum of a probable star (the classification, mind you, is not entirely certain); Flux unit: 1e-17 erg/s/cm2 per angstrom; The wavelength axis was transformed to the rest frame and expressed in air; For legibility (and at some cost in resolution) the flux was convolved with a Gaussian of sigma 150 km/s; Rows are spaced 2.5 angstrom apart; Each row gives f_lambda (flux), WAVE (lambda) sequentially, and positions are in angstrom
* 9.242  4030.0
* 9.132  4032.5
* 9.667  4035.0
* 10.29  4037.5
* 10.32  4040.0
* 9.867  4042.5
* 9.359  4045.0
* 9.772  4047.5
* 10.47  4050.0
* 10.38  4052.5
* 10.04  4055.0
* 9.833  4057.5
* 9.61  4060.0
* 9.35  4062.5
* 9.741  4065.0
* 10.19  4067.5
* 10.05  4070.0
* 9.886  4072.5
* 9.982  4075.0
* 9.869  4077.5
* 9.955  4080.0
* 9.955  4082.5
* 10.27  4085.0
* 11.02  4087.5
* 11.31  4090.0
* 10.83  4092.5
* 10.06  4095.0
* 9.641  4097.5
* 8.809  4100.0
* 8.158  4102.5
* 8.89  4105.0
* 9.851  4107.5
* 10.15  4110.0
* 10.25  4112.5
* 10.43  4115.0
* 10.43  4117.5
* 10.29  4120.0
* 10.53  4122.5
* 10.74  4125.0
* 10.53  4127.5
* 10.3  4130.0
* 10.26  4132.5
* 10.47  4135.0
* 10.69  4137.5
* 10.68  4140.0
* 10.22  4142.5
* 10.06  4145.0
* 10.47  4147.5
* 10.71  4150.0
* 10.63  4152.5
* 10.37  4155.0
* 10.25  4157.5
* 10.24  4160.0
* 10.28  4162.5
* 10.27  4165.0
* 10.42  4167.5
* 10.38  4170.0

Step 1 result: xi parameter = 4140.0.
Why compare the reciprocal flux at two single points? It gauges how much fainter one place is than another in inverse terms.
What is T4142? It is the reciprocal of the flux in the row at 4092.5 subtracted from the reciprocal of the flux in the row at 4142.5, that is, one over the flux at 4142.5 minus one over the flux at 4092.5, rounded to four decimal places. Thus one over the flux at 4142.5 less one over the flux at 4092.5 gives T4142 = 0.0055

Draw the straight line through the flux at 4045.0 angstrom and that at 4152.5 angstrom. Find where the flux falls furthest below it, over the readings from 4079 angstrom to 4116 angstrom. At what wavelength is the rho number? 4102.5 angstrom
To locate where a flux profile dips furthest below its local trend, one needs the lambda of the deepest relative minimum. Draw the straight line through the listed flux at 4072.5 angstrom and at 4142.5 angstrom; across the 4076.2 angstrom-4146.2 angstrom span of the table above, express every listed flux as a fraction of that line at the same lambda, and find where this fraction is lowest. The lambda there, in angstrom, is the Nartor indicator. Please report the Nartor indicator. 4102.5 angstrom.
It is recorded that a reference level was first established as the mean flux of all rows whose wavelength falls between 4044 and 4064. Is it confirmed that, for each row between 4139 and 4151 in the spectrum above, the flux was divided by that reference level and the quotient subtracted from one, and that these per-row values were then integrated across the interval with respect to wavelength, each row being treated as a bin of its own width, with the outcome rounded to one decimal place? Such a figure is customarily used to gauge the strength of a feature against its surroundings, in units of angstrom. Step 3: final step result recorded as -0.7 angstrom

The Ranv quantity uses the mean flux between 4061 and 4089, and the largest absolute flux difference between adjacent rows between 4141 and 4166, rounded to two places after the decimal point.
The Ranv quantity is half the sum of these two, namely 5.22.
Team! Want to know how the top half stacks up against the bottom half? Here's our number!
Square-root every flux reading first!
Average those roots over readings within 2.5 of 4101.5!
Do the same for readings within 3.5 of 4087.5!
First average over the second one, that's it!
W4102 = 0.88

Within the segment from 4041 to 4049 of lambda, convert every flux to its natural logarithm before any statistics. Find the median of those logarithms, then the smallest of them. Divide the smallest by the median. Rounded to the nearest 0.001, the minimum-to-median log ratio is 0.981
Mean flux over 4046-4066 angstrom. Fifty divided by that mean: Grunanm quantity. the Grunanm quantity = 5.05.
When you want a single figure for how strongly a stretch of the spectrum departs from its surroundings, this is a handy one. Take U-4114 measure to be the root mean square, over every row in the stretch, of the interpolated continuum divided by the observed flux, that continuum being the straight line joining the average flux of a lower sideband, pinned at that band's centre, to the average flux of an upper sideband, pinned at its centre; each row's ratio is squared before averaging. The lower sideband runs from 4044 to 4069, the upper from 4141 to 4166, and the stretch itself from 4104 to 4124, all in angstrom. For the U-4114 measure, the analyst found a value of 1.01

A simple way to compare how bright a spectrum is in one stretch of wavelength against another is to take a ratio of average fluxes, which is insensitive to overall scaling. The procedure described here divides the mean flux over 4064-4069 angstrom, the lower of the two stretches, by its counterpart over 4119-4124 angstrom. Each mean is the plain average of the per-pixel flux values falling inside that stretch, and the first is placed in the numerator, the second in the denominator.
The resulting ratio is 0.957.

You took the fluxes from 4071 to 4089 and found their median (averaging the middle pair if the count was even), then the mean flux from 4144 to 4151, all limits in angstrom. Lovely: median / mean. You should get 0.96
